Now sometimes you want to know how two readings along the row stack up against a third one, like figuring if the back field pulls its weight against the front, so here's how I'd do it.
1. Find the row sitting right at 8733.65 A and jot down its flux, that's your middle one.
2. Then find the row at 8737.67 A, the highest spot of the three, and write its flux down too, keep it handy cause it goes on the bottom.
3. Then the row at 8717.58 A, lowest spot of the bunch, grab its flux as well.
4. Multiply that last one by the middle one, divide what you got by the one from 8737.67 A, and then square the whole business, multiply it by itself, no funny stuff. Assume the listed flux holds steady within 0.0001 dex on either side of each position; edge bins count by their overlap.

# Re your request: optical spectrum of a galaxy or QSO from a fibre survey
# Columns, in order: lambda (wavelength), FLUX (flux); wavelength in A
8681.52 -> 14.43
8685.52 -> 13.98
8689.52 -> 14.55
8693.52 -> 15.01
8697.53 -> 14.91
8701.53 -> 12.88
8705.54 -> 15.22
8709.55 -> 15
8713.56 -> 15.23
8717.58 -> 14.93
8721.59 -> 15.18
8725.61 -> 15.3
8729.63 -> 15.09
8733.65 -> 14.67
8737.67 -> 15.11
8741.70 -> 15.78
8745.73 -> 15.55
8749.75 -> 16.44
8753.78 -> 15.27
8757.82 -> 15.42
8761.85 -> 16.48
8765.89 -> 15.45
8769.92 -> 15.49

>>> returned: 210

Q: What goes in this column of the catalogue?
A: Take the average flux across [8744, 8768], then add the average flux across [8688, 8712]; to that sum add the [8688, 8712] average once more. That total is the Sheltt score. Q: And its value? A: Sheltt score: 45.0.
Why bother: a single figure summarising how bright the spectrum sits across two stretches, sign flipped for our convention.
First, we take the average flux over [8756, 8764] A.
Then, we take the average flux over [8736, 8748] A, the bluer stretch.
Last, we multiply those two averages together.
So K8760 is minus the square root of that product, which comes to -15.7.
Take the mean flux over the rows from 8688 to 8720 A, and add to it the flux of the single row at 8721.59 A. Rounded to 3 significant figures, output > 29.9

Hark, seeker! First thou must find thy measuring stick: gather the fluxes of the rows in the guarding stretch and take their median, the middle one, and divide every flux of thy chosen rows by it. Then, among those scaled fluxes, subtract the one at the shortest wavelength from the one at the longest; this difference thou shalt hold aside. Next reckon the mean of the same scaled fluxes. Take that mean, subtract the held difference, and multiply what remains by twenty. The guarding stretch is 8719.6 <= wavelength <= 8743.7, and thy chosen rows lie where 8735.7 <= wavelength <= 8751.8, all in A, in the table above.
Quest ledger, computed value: 19.0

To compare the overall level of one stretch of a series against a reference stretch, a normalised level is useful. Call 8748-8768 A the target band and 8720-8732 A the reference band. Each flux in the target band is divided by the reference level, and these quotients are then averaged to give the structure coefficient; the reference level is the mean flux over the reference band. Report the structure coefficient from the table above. 1.04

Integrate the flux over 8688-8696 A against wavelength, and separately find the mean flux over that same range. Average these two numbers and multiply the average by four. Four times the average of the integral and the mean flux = 266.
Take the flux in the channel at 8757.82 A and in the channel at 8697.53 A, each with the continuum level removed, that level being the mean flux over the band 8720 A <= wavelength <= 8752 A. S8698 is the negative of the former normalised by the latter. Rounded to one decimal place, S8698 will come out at 0.1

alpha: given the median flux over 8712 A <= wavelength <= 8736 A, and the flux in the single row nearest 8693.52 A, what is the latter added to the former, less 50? -19.9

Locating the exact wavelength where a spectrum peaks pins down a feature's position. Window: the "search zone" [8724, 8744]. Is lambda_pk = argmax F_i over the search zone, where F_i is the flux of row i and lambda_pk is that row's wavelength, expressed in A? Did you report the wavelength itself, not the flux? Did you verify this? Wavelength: 8741.70 A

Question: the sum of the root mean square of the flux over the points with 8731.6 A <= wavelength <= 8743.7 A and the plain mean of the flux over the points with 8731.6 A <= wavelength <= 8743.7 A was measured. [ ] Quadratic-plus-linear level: 30.4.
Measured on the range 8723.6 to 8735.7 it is 30.0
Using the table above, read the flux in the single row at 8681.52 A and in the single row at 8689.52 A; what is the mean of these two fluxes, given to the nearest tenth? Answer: 14.5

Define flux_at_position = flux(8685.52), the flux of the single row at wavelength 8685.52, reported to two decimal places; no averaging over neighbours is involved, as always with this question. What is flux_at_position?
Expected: 13.98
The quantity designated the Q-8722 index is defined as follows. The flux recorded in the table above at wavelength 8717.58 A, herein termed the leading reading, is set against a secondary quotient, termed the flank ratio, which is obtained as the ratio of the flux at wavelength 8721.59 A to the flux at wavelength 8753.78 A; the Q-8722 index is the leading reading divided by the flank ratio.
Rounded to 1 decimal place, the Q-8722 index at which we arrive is 15.0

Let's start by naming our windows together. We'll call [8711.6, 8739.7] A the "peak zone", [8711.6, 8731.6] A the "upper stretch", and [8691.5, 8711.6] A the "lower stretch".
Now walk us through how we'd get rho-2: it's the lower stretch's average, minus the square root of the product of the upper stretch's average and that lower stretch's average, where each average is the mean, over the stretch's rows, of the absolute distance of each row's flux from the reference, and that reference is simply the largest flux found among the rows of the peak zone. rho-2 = 0.4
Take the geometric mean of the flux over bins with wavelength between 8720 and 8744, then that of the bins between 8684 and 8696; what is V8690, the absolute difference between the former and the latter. 0.68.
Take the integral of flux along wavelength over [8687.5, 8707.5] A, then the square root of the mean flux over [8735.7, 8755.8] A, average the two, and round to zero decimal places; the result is 147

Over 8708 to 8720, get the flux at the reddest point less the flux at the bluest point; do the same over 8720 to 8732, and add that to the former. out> -0.2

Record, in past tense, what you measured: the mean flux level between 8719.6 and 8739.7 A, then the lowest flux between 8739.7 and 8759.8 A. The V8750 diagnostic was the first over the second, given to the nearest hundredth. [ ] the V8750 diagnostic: 0.99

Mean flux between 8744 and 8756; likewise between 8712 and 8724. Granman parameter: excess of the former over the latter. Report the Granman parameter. 0.64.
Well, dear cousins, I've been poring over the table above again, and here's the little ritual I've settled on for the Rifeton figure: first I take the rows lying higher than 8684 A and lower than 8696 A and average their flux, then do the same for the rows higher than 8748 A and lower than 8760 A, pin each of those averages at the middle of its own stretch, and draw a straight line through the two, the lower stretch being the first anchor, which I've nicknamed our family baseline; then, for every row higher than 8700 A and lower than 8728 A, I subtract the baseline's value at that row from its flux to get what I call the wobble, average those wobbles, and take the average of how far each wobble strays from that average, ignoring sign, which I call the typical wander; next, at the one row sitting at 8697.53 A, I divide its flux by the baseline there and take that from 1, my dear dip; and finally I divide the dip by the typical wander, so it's -0.03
